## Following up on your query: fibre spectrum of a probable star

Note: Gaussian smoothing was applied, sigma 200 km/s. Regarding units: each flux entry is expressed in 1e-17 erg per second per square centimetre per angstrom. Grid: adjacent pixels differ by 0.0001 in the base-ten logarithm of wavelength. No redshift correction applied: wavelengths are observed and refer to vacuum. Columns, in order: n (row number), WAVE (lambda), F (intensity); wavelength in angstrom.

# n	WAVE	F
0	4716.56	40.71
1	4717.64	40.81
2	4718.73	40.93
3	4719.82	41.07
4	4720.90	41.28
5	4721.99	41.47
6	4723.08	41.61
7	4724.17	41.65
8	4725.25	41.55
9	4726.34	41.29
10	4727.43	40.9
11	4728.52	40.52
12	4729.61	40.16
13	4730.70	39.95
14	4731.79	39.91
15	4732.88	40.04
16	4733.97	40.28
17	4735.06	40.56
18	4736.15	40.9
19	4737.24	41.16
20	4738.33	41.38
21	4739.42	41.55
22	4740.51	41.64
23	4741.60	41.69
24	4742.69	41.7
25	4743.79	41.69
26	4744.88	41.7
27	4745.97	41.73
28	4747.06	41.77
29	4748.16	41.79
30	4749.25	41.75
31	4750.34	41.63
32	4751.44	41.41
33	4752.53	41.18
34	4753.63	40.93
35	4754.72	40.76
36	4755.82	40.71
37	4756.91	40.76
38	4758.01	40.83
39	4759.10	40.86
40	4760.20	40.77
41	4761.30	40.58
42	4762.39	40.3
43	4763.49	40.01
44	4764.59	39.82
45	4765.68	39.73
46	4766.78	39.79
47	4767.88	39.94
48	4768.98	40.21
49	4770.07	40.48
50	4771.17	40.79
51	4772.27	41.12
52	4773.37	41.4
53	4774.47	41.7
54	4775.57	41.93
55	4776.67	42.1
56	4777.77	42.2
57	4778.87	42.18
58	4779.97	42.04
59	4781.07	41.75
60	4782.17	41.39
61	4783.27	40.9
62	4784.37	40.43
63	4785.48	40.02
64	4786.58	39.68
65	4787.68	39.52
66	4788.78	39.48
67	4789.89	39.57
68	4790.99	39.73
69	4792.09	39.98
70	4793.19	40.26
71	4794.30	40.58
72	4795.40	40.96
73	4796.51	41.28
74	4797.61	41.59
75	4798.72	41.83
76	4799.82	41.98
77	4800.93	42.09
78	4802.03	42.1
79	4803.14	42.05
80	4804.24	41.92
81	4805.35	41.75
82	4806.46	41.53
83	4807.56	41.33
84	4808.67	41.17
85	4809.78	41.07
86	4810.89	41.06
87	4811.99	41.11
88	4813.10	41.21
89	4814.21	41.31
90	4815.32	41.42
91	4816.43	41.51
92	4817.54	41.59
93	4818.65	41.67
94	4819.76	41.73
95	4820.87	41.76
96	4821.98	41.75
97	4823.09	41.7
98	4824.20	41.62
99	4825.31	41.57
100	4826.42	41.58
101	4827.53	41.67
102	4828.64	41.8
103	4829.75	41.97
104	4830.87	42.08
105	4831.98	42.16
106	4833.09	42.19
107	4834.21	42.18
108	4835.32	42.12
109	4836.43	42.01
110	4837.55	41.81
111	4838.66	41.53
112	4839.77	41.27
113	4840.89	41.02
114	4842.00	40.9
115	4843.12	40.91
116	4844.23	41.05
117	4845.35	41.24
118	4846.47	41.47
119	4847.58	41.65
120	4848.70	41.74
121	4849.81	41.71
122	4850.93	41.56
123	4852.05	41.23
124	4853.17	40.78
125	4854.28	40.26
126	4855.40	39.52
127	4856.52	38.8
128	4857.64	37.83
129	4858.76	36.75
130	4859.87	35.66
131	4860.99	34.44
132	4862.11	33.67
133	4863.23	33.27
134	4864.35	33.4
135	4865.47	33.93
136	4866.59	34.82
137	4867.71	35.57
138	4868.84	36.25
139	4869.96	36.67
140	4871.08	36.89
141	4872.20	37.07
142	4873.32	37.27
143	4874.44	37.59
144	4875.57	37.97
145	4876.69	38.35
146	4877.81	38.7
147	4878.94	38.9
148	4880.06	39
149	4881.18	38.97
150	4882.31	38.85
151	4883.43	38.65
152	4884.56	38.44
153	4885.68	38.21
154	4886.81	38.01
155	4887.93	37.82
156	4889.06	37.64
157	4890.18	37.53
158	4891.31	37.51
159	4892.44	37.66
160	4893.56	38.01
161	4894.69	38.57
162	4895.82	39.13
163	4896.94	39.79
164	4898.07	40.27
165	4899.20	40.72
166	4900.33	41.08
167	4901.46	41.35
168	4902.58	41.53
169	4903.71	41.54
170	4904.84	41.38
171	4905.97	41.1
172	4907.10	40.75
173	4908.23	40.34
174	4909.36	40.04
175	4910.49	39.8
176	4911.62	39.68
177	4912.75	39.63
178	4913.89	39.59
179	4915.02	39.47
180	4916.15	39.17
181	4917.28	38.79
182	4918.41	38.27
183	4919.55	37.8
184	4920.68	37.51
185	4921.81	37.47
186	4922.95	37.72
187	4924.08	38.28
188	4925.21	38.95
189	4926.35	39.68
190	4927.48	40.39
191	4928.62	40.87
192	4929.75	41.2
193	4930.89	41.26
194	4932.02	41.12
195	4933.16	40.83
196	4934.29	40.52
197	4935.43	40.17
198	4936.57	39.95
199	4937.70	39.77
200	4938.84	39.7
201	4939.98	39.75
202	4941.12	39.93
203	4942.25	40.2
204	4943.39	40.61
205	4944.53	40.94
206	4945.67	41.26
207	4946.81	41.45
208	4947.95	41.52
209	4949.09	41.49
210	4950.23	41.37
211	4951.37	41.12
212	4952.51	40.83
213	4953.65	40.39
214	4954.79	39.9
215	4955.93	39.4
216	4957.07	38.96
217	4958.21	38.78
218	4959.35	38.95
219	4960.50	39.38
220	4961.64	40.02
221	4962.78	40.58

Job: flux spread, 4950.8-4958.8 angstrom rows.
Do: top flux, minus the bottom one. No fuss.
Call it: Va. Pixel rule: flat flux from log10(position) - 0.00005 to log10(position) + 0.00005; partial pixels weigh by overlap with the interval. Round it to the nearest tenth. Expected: 2.3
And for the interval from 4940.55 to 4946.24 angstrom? 1.3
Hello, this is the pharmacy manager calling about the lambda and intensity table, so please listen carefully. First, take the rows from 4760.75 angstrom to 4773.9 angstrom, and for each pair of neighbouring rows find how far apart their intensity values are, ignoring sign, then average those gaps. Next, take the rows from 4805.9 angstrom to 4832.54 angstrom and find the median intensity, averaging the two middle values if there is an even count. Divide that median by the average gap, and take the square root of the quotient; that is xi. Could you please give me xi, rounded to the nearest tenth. 13.5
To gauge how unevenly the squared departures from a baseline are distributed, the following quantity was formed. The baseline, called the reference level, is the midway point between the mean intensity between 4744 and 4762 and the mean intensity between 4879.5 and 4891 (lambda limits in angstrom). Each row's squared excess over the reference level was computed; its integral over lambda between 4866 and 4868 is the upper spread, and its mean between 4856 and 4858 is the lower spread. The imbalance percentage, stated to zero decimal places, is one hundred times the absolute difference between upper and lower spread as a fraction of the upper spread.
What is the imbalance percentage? 95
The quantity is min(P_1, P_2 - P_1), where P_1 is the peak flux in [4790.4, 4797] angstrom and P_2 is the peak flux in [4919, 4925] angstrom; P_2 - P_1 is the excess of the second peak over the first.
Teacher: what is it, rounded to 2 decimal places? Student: -3.00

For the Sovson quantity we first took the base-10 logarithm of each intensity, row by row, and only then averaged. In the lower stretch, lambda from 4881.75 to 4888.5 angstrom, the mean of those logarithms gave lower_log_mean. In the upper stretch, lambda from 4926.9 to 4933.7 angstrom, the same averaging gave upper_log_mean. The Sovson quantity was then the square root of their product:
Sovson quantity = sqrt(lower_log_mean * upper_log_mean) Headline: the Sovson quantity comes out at 1.60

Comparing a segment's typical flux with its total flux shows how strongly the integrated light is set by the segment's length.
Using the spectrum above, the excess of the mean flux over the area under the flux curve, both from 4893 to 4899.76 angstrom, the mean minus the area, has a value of -227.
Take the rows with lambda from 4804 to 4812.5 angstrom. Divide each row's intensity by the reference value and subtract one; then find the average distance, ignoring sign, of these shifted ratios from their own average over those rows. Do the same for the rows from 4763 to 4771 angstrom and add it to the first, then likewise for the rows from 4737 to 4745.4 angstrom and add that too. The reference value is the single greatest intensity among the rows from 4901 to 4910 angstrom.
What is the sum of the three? 0.015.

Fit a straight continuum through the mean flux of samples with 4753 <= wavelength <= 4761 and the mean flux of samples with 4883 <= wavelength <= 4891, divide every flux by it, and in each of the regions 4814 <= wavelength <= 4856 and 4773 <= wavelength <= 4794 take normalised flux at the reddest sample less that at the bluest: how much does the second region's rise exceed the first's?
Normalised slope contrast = 0.00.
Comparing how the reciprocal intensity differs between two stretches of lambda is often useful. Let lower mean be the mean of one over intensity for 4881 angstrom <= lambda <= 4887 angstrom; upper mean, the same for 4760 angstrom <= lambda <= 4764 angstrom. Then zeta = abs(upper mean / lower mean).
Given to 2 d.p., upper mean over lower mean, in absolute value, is 0.95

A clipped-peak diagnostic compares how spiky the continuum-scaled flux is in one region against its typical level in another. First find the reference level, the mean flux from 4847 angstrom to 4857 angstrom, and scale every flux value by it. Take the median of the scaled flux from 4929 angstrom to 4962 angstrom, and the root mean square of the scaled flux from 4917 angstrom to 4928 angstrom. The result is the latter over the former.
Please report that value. 0.95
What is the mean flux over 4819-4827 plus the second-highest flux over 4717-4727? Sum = 83.3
